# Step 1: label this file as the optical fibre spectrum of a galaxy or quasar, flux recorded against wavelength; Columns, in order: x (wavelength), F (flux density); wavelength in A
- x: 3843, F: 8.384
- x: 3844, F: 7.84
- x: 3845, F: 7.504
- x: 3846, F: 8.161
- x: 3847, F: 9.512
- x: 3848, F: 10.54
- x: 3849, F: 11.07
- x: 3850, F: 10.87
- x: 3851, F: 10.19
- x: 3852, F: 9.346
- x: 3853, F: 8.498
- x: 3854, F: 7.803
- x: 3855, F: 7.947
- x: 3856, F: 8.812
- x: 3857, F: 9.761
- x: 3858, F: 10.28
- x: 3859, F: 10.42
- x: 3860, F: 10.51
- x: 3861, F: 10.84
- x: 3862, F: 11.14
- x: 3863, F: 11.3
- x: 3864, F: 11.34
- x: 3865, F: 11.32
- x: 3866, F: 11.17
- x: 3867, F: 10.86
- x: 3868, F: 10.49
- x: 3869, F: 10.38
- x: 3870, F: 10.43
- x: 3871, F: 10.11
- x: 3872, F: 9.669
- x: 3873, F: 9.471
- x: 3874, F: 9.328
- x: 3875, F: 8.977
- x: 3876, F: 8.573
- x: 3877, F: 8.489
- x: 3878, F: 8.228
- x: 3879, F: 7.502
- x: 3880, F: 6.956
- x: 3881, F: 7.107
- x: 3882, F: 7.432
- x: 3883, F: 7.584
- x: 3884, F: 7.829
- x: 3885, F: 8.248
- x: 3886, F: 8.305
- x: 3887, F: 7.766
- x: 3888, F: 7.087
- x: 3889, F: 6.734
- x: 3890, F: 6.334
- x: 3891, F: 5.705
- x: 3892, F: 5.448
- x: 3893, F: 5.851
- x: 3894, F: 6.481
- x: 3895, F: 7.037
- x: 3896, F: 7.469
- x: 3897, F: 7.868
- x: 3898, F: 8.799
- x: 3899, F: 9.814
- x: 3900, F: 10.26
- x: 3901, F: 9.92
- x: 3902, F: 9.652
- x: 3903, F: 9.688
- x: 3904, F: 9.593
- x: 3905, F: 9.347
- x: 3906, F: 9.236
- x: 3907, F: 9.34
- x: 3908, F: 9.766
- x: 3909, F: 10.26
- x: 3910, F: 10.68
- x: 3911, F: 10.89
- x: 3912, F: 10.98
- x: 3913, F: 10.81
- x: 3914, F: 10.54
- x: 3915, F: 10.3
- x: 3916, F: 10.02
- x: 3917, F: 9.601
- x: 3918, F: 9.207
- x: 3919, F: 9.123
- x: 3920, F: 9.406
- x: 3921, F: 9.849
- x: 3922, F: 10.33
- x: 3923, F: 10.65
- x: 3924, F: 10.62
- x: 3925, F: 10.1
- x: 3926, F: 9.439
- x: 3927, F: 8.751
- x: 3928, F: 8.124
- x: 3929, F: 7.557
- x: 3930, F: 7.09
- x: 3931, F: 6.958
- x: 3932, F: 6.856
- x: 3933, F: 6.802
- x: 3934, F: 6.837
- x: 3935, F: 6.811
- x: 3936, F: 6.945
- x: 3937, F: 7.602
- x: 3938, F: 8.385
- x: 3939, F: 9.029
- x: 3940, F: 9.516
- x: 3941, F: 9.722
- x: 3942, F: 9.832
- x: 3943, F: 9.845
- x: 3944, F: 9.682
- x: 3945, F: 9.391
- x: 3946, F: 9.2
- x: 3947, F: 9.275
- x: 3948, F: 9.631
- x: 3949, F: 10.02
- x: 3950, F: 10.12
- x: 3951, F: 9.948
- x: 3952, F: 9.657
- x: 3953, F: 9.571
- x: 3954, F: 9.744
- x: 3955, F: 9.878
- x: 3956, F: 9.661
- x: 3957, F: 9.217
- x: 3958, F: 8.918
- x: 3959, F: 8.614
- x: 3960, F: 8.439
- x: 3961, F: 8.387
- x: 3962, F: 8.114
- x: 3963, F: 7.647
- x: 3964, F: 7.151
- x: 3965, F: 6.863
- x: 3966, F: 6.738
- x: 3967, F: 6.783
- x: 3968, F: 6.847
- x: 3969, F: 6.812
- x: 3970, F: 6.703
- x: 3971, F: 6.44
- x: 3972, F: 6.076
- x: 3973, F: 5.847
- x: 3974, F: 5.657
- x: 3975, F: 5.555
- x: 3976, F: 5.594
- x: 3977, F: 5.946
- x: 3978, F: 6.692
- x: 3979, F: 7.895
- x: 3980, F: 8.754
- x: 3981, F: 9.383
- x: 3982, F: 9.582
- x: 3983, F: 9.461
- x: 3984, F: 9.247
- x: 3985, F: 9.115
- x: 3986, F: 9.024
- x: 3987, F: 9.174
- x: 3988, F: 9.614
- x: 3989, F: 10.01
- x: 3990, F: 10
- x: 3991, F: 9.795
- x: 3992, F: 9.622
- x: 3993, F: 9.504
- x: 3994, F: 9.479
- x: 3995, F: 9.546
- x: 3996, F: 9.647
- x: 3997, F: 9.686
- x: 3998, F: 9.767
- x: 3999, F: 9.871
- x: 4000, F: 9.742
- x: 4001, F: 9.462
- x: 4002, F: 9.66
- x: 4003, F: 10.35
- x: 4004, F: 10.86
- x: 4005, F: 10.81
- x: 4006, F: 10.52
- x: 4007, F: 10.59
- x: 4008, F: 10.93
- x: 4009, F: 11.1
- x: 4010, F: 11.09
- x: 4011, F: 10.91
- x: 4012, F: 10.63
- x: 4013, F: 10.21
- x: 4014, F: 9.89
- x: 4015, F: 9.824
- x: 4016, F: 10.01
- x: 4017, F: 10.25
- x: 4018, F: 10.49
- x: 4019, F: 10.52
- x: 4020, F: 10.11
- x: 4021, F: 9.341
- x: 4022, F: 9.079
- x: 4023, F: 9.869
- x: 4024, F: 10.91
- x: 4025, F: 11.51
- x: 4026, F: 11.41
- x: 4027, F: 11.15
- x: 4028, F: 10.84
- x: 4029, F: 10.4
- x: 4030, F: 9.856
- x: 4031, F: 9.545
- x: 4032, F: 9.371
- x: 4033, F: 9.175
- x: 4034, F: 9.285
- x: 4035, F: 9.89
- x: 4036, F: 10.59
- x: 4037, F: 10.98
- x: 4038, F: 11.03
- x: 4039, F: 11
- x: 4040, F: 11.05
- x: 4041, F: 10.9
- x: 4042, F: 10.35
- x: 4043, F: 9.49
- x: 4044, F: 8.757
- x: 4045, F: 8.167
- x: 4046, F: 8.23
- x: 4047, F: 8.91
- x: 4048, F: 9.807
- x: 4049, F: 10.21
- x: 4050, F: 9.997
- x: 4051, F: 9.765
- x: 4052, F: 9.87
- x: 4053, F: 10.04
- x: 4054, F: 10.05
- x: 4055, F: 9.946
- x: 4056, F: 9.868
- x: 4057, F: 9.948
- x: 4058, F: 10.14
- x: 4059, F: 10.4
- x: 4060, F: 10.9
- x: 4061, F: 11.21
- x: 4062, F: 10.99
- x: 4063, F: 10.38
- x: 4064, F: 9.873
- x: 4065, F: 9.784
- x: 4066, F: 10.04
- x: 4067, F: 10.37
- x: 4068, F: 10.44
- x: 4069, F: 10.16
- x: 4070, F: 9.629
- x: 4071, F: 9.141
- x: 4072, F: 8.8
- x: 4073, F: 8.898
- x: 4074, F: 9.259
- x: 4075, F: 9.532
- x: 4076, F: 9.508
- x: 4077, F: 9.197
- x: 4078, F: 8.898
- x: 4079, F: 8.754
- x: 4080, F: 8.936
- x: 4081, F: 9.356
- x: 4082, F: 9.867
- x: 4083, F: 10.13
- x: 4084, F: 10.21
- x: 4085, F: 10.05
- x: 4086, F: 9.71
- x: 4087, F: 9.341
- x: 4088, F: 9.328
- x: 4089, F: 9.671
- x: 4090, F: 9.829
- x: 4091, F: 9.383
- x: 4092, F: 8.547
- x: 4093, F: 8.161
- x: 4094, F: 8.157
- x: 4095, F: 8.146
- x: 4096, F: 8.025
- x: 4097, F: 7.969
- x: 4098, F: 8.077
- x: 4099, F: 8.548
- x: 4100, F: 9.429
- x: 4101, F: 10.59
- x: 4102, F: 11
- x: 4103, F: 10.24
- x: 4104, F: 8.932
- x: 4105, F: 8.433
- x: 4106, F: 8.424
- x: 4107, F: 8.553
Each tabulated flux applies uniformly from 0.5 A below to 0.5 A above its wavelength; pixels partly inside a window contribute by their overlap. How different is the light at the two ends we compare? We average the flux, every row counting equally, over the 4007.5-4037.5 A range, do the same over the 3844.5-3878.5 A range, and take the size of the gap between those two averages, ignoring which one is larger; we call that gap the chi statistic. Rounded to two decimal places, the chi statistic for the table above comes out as 0.50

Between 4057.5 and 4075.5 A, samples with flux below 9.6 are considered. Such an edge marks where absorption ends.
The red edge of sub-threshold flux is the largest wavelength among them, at 4075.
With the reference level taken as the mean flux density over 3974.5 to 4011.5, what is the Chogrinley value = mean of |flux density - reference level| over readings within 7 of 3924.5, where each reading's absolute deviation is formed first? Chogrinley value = 0.97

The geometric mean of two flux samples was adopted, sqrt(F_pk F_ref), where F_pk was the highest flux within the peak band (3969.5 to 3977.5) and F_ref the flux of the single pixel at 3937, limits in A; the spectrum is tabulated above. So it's 7.1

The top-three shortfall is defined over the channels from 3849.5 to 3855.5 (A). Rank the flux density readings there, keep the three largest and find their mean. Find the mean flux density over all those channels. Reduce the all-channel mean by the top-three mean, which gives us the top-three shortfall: -1.03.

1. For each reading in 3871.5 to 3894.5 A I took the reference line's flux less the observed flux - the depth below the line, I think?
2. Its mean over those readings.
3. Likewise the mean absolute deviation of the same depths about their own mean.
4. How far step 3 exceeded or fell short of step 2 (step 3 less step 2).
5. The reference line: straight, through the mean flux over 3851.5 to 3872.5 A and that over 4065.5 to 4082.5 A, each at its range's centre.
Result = -1.5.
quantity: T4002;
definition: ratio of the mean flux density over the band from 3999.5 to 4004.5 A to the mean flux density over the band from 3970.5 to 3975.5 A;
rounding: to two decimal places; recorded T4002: 1.69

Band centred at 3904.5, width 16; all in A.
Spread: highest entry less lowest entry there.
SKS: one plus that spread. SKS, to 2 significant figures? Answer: 4.1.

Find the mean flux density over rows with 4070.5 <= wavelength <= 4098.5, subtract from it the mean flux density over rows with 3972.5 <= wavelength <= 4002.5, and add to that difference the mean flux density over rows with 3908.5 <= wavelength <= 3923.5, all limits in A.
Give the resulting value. 10.5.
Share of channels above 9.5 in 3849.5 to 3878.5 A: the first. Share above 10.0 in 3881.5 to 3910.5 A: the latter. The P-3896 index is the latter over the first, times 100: 17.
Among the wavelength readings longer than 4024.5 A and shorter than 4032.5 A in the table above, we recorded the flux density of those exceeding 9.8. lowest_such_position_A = 4025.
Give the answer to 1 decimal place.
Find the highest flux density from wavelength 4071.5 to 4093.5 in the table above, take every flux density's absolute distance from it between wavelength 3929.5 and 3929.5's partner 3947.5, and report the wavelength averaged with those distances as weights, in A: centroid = 3935.5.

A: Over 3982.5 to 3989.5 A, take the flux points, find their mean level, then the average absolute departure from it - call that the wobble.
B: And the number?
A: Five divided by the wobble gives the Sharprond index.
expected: 18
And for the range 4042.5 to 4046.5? 11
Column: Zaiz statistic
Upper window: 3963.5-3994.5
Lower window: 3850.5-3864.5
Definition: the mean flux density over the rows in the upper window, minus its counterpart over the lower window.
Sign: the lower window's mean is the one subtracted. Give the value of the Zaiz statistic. -2.0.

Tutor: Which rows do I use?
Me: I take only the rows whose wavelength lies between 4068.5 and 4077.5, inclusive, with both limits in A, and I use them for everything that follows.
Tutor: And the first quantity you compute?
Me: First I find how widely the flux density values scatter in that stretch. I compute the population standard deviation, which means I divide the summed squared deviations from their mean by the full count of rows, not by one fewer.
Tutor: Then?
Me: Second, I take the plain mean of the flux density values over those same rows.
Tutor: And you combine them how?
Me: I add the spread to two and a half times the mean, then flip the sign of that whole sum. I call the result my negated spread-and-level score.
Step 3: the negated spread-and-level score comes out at -24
